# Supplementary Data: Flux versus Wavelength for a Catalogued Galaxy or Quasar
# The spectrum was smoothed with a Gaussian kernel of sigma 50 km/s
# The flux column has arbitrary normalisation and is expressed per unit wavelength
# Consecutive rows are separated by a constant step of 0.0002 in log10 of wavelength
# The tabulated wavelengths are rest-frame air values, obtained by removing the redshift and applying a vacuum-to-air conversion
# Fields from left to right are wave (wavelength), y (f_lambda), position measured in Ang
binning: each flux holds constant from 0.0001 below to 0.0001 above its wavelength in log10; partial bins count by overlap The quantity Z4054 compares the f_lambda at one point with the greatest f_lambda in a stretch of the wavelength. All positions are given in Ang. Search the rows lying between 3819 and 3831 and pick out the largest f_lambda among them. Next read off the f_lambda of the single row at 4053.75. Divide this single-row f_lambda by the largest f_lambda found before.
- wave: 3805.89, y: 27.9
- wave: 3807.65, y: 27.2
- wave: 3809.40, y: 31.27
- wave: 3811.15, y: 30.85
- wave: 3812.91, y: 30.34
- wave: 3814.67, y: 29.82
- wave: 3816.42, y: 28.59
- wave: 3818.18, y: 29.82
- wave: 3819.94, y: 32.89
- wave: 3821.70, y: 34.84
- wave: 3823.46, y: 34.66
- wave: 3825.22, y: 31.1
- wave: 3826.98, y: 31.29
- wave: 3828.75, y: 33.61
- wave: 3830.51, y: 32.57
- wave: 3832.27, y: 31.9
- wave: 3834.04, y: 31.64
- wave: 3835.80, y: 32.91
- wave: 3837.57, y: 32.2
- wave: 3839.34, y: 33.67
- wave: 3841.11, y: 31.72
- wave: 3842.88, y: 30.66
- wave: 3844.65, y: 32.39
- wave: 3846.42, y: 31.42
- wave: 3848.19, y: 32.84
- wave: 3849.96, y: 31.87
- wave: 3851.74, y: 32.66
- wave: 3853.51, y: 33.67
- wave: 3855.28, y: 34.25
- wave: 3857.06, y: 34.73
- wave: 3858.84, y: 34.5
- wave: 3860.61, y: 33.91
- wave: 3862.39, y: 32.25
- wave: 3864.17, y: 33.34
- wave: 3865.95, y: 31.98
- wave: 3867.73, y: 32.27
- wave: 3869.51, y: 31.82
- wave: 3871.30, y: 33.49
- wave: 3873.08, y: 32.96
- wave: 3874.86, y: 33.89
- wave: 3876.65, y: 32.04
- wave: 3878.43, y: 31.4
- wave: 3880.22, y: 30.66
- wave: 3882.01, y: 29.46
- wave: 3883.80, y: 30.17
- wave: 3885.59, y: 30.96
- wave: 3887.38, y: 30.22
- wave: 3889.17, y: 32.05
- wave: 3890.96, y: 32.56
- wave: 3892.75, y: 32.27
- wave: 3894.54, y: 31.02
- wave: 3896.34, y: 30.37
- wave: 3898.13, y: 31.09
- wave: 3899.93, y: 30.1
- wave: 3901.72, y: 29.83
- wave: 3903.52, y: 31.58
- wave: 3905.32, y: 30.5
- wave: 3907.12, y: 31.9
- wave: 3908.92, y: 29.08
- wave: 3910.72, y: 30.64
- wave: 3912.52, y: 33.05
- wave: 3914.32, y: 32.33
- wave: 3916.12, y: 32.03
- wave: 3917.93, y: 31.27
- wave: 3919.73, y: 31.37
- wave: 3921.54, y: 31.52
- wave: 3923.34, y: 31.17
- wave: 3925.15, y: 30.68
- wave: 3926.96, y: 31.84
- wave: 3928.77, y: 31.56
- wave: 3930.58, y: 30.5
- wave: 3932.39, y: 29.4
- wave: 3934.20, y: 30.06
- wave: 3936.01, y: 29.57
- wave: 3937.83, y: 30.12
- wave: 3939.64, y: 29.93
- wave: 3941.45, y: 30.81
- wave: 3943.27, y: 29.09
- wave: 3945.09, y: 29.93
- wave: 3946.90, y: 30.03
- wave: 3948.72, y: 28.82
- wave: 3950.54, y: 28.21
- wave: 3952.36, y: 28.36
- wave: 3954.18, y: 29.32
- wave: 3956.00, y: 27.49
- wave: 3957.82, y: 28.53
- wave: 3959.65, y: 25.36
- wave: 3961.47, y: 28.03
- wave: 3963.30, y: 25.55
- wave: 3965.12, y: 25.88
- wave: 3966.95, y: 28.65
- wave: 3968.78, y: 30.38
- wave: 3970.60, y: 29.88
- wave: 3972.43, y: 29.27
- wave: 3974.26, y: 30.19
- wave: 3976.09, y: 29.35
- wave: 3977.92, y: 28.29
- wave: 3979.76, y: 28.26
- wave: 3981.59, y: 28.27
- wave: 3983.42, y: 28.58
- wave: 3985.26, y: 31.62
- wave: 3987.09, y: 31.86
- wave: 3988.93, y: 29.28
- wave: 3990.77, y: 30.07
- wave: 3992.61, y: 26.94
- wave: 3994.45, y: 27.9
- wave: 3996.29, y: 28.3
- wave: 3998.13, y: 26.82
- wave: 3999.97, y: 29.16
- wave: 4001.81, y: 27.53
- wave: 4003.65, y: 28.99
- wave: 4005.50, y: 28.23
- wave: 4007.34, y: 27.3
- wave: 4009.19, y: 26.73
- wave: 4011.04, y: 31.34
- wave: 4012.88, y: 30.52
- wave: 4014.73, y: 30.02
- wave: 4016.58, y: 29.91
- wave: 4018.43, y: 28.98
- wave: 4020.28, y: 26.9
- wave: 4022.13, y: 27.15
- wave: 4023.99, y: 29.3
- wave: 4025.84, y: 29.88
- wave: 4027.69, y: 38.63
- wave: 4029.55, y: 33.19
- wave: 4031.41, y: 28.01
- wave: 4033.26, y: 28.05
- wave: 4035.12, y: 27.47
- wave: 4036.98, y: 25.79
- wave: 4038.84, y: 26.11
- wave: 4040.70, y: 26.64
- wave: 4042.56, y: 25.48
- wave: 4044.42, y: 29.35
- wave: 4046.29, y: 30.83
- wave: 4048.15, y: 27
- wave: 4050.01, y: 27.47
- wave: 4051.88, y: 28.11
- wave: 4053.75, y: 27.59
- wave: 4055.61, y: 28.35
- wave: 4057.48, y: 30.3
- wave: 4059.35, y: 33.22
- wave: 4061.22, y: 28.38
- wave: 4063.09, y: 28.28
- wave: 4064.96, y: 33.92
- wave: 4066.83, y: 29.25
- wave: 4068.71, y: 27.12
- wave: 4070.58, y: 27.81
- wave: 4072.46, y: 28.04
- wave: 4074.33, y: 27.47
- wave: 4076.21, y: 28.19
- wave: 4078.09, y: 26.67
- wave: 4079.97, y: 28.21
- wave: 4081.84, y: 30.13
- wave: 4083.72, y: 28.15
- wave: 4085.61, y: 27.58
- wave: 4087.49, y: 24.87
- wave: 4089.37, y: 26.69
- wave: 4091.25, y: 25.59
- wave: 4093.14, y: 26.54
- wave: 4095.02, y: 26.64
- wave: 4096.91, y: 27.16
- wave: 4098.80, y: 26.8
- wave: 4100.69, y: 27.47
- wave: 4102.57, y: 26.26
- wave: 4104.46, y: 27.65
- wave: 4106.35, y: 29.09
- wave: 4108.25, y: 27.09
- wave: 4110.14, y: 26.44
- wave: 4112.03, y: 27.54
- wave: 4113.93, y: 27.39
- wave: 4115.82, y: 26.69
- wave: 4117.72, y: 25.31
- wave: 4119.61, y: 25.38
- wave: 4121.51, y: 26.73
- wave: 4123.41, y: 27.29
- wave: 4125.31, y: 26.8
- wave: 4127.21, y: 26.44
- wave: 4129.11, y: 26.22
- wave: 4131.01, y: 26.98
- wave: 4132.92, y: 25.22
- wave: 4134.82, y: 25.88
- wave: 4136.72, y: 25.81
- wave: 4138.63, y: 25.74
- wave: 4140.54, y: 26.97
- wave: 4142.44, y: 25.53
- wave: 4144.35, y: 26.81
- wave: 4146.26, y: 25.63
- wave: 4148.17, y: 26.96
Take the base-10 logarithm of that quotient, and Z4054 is -0.101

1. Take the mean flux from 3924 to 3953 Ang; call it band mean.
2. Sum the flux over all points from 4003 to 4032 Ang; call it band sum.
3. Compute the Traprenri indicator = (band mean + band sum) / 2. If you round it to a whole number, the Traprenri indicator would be 253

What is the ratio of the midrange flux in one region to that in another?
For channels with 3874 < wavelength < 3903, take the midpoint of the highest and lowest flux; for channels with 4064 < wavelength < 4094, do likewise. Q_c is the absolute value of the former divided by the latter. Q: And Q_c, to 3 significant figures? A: 1.08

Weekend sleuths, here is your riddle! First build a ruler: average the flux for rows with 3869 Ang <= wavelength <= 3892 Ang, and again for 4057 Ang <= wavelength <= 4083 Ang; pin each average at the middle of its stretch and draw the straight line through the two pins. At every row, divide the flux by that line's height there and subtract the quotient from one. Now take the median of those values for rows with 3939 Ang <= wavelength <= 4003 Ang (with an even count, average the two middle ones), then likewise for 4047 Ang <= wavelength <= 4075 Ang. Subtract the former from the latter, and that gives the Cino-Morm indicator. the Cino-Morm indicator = -0.025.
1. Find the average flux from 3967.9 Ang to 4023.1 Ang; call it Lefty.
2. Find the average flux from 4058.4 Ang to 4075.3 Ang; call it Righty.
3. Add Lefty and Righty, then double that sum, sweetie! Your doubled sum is 116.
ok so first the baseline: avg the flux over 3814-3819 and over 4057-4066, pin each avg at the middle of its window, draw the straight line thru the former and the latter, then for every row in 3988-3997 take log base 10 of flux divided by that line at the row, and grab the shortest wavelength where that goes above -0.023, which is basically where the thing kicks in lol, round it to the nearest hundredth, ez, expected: 3988.93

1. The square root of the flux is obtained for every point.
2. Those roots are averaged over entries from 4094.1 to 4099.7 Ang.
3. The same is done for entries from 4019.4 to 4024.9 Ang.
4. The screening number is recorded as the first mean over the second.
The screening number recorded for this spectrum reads 0.98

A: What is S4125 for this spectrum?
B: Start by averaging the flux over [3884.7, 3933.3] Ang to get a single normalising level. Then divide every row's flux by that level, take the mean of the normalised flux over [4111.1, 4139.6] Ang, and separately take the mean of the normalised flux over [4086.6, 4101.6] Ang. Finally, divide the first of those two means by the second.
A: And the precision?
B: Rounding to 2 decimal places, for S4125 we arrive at 1.00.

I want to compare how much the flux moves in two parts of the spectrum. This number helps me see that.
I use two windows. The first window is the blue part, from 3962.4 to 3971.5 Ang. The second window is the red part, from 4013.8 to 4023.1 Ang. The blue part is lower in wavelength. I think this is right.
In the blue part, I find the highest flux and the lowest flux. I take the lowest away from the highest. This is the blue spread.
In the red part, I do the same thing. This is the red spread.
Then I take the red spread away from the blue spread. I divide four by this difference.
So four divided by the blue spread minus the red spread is 2.3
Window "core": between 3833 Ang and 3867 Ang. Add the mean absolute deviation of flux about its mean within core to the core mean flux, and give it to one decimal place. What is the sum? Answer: 33.7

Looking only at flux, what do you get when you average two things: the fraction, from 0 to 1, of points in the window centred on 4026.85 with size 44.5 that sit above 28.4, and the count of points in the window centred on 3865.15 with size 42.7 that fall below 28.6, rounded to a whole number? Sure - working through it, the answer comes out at 0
